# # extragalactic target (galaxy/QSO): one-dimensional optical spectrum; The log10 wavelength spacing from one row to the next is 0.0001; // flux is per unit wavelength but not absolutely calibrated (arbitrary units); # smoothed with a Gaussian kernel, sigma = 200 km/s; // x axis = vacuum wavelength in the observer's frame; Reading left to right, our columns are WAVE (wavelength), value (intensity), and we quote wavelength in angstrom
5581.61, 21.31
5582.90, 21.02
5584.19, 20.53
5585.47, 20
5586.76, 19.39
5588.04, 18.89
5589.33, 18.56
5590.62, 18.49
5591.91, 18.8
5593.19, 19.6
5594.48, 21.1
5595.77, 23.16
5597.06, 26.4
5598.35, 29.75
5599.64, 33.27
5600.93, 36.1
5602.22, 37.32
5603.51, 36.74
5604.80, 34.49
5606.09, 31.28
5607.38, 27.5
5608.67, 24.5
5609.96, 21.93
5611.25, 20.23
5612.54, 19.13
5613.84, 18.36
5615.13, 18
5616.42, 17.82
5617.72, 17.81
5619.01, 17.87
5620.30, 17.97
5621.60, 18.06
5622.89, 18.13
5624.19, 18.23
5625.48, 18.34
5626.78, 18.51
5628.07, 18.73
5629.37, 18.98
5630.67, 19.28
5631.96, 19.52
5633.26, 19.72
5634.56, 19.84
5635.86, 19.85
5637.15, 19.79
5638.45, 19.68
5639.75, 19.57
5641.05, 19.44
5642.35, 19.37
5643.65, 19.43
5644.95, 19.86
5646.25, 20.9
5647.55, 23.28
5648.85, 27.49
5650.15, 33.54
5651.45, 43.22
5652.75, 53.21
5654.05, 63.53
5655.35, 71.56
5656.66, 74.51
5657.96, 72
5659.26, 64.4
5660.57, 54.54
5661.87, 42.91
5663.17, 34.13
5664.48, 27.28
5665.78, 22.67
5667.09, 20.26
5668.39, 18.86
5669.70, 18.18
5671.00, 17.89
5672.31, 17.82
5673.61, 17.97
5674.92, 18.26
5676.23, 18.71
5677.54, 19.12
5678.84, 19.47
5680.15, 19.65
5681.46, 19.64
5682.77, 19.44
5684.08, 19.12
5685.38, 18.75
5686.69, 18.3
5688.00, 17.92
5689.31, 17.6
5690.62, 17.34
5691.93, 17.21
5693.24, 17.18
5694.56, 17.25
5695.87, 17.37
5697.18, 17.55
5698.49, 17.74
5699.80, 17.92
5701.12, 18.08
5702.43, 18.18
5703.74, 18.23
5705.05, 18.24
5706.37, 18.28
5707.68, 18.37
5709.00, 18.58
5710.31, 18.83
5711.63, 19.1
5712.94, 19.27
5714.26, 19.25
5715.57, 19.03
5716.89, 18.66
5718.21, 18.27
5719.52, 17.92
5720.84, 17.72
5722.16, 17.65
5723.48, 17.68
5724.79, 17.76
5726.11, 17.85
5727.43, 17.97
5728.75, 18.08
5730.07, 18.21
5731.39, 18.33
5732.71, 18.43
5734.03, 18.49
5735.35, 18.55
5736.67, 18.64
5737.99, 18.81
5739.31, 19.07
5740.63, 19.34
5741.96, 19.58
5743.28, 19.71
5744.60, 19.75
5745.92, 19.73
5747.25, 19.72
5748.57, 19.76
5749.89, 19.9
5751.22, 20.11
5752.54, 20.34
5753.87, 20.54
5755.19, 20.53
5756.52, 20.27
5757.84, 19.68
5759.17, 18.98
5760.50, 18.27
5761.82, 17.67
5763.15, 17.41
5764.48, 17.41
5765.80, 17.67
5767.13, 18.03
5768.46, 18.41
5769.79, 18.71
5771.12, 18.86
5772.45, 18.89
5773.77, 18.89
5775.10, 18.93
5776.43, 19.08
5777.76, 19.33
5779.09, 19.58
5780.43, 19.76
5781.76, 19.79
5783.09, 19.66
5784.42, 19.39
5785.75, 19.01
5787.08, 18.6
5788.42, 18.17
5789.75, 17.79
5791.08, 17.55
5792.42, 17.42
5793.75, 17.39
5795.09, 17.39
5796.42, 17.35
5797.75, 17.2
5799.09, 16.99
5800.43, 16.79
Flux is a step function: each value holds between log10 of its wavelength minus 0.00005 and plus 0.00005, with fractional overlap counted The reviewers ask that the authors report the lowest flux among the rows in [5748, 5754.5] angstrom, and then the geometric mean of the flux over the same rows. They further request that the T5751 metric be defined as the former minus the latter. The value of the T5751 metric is -0.4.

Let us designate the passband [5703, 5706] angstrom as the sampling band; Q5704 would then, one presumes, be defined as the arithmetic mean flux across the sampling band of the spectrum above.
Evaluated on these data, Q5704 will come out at 18.2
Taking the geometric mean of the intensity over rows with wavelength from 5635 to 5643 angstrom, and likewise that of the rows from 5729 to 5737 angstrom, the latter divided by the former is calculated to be 0.94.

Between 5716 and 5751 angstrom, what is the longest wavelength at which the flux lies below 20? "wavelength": 5749.89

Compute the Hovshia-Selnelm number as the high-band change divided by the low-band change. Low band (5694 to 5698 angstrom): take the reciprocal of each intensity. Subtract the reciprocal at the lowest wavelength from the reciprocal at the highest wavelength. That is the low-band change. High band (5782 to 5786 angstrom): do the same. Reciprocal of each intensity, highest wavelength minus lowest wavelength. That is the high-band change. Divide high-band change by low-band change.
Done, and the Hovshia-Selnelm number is -1.8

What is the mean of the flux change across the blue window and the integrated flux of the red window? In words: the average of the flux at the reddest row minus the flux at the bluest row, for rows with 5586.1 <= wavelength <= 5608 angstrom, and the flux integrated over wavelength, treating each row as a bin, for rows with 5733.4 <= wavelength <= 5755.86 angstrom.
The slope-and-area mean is 224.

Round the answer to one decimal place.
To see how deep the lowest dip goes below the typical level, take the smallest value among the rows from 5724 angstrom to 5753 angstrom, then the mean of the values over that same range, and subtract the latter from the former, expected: -1.2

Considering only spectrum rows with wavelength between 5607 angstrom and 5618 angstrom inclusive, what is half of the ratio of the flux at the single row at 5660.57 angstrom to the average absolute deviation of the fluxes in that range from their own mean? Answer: 10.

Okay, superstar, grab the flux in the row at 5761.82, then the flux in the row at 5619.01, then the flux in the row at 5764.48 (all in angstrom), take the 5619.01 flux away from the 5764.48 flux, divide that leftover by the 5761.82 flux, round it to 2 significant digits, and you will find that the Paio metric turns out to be -0.026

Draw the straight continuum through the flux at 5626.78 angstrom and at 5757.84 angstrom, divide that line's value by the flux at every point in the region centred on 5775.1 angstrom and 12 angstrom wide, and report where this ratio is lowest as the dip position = 5780.43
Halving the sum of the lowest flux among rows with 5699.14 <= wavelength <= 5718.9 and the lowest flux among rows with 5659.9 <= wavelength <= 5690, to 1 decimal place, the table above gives 17.8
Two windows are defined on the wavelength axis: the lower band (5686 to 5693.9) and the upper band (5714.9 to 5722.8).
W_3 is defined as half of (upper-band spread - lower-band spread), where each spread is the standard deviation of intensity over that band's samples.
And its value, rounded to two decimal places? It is 0.05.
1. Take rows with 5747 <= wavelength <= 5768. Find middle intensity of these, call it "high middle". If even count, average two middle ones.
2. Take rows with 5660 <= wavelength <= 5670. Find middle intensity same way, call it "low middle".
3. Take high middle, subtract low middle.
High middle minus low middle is -5.3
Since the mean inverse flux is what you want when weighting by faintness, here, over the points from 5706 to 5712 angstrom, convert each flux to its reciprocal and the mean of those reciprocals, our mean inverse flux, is 0.0537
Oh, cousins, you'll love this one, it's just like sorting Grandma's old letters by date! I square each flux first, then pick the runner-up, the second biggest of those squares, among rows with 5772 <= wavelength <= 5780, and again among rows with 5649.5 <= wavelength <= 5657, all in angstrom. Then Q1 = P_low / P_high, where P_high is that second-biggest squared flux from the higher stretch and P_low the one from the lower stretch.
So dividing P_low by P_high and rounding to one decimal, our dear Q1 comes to 13.7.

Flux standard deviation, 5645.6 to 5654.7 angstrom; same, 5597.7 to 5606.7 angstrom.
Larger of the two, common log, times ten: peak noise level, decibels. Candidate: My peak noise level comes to 12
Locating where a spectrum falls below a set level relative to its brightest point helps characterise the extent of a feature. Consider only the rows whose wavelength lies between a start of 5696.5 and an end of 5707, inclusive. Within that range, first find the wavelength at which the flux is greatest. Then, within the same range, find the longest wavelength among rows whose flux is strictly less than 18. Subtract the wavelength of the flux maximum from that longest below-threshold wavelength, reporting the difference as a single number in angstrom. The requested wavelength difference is -6.6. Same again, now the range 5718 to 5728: 9.2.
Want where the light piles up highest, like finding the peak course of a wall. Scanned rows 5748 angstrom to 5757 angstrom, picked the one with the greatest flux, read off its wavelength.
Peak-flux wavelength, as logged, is 5753.87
